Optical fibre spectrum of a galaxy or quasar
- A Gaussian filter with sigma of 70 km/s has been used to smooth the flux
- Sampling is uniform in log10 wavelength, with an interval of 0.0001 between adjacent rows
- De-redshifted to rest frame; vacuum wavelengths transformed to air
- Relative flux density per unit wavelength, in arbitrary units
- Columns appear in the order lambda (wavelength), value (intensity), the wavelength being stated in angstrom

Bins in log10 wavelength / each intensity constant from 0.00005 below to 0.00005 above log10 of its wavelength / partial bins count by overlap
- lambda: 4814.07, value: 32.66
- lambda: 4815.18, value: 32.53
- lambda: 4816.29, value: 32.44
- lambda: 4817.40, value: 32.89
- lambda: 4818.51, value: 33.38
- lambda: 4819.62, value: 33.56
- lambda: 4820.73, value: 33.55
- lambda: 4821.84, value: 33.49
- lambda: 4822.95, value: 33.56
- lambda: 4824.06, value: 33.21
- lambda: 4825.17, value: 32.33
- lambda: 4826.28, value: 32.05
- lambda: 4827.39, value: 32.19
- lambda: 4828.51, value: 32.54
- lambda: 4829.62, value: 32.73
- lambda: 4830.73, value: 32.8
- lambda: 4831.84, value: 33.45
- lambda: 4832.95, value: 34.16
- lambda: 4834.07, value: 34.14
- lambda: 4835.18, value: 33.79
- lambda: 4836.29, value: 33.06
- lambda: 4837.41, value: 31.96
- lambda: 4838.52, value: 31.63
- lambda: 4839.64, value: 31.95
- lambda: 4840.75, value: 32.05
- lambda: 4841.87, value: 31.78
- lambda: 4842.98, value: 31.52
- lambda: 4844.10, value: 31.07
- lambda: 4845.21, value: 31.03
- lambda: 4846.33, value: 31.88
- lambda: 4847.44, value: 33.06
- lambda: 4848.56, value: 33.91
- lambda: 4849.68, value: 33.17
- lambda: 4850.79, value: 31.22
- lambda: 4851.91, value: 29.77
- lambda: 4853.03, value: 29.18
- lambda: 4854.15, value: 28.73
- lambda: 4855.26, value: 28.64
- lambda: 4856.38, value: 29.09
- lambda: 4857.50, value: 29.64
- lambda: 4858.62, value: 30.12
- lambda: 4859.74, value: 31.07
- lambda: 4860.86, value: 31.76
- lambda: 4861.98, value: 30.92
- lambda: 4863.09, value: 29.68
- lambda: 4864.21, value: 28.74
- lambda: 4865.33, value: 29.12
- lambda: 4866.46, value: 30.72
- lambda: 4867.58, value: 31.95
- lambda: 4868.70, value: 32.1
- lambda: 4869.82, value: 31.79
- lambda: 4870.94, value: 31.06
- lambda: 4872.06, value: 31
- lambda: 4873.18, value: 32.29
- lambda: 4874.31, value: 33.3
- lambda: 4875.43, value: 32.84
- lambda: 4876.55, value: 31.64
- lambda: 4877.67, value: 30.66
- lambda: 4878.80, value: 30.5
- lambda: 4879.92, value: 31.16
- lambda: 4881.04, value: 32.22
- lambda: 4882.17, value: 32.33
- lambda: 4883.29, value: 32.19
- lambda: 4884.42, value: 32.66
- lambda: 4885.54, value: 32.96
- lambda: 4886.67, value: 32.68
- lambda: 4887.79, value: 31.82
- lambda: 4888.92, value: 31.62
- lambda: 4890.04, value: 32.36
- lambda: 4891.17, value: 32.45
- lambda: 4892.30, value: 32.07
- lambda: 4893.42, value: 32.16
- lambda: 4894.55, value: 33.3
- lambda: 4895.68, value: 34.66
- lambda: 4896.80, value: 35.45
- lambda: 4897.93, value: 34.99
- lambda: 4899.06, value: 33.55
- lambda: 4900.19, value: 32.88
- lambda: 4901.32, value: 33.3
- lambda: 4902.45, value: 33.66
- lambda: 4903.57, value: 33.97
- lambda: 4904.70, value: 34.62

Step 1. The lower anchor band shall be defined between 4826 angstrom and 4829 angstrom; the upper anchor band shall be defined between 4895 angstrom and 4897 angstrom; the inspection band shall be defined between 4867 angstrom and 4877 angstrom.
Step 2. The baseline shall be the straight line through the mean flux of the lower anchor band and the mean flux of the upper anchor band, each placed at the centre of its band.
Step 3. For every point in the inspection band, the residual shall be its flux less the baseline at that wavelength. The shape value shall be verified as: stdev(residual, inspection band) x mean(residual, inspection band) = -1.4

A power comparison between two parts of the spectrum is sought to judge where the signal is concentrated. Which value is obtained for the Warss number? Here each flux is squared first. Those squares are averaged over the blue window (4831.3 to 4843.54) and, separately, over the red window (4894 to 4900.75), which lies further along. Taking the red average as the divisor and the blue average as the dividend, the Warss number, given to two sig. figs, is 0.92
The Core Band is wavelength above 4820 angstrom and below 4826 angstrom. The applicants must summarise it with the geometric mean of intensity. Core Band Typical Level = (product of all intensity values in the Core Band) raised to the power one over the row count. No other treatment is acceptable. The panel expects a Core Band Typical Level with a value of 33.2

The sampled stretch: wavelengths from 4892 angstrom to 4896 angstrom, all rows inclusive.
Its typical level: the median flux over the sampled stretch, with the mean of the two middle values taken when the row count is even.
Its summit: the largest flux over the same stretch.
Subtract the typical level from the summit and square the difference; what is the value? 3.7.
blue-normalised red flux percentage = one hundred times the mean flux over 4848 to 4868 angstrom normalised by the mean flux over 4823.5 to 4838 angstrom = 92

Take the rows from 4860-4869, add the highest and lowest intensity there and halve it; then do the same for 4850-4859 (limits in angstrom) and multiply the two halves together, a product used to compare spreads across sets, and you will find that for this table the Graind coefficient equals 910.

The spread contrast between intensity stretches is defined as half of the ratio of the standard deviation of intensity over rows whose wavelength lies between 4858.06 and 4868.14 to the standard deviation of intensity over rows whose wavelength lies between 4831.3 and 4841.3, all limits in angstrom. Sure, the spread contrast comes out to 0.55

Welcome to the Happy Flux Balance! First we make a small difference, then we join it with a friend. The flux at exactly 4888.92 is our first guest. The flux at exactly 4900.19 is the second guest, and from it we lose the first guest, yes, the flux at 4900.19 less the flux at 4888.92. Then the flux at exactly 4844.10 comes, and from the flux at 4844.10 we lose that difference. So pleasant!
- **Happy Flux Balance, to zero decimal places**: 30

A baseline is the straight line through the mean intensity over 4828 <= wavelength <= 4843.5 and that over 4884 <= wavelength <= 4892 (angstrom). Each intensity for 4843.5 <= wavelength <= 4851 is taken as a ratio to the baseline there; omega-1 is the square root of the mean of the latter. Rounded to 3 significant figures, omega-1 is 0.994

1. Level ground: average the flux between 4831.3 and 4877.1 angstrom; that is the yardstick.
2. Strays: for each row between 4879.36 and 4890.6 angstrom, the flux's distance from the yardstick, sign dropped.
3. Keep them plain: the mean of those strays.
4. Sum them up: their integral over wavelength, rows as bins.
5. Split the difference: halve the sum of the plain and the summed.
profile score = 4.9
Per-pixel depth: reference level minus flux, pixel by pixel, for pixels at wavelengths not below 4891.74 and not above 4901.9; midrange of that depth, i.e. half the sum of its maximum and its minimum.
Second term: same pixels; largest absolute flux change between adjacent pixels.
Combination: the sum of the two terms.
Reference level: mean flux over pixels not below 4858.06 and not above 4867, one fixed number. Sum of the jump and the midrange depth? -2.1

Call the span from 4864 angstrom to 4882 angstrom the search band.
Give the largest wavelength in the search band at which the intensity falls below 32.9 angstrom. 4881.04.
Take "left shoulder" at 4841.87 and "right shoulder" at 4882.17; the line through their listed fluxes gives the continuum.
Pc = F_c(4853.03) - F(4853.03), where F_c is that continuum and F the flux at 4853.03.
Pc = 2.8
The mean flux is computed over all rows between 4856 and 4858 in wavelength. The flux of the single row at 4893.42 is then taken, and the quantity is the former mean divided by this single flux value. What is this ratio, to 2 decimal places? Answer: 0.91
